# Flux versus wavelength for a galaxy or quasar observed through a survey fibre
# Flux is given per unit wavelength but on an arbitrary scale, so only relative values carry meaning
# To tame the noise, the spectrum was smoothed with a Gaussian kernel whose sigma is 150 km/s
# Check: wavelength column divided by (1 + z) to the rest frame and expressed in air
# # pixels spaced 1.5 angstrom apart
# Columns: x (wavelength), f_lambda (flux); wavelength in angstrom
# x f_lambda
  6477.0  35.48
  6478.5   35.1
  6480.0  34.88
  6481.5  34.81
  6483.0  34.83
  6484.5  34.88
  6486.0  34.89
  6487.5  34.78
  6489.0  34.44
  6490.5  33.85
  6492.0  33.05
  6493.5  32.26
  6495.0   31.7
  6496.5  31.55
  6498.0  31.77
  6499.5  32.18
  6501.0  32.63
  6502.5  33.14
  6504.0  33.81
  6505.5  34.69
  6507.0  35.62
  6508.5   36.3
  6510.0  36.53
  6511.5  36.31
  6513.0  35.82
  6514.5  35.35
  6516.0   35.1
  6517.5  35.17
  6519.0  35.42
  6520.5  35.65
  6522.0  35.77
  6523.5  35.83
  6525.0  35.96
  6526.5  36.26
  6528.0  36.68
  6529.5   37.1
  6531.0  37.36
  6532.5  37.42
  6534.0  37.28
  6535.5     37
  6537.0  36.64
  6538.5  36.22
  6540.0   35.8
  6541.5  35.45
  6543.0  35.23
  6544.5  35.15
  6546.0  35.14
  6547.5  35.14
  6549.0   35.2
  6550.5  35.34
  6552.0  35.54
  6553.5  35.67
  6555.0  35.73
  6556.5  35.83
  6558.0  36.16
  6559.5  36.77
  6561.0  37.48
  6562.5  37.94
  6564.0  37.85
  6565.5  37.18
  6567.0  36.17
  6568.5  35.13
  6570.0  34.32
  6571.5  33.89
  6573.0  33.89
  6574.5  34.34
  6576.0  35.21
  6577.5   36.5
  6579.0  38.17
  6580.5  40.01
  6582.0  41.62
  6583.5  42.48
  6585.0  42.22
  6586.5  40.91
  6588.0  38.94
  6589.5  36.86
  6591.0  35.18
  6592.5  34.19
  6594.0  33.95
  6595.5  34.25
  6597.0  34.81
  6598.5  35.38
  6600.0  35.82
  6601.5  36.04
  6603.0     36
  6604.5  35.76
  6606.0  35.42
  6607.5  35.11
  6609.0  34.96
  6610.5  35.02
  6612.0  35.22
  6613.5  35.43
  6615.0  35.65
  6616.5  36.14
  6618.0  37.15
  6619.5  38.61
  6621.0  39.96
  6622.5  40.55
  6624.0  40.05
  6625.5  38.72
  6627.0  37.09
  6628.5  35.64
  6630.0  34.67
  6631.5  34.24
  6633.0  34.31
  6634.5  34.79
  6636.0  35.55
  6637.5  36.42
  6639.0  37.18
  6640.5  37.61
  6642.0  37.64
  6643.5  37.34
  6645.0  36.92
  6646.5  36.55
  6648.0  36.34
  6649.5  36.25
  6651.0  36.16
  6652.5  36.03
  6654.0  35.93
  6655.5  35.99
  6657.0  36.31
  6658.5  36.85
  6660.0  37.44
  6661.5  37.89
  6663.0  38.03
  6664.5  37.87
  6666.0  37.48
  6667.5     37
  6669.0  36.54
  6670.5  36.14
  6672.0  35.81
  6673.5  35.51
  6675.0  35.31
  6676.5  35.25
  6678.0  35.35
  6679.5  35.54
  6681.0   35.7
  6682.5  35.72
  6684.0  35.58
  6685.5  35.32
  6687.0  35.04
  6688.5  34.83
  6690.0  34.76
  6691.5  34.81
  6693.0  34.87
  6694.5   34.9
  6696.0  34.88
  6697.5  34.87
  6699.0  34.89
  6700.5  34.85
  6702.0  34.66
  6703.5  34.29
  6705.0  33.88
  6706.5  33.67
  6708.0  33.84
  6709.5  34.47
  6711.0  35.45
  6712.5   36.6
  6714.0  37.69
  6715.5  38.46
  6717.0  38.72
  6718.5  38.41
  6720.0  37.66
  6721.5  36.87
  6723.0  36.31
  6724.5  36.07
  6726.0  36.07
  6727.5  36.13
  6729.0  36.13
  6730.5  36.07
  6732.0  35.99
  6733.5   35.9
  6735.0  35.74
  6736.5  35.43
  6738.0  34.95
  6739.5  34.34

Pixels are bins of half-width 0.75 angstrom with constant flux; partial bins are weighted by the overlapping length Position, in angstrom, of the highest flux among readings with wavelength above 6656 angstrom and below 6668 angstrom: 6663.0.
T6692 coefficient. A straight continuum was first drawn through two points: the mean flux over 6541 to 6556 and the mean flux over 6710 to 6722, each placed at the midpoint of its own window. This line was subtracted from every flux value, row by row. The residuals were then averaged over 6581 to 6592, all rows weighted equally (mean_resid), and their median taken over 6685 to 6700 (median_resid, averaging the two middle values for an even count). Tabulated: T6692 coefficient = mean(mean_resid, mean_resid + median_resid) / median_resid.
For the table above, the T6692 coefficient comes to -1.2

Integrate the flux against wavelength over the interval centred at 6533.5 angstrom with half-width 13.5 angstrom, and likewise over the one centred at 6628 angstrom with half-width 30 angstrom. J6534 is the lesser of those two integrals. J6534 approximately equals 978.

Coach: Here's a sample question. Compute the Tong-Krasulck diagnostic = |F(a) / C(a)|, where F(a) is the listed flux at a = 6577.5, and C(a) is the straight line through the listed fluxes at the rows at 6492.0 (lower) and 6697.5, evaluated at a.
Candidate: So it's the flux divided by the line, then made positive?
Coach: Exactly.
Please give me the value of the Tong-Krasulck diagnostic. 1.08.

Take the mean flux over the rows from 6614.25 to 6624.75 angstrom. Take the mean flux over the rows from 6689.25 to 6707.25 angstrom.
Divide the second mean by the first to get 0.90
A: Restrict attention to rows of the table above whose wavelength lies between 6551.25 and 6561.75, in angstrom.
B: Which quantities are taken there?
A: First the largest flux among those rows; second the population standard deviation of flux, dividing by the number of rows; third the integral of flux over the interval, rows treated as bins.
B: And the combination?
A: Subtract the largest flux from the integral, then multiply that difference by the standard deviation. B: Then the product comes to 225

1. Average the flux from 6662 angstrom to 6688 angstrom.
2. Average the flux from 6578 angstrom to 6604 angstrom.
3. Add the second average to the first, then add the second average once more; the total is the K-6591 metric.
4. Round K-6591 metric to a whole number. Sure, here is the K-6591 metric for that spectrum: 111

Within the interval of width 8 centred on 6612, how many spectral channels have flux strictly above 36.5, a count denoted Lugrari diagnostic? 0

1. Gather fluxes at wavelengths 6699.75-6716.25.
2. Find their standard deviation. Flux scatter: 1.6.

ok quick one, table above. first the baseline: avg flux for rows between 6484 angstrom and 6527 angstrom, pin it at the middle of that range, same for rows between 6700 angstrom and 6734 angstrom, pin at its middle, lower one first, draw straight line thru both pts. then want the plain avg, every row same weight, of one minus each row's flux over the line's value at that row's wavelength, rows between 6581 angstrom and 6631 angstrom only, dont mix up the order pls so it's -0.050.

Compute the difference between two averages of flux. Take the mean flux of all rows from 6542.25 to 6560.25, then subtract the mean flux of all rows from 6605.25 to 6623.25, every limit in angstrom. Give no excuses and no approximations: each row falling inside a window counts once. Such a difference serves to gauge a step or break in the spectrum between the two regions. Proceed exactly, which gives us -1.0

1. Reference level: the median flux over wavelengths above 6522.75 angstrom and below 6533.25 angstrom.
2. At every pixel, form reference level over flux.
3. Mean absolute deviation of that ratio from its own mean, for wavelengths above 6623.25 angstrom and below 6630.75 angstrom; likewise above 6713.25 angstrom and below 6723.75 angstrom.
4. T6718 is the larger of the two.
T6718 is 0.045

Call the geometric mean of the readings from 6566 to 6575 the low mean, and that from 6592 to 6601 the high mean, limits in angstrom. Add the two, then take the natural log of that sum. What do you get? 4.239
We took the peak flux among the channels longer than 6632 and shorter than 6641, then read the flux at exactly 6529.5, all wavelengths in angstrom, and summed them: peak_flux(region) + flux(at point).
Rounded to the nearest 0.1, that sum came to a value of 74.7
